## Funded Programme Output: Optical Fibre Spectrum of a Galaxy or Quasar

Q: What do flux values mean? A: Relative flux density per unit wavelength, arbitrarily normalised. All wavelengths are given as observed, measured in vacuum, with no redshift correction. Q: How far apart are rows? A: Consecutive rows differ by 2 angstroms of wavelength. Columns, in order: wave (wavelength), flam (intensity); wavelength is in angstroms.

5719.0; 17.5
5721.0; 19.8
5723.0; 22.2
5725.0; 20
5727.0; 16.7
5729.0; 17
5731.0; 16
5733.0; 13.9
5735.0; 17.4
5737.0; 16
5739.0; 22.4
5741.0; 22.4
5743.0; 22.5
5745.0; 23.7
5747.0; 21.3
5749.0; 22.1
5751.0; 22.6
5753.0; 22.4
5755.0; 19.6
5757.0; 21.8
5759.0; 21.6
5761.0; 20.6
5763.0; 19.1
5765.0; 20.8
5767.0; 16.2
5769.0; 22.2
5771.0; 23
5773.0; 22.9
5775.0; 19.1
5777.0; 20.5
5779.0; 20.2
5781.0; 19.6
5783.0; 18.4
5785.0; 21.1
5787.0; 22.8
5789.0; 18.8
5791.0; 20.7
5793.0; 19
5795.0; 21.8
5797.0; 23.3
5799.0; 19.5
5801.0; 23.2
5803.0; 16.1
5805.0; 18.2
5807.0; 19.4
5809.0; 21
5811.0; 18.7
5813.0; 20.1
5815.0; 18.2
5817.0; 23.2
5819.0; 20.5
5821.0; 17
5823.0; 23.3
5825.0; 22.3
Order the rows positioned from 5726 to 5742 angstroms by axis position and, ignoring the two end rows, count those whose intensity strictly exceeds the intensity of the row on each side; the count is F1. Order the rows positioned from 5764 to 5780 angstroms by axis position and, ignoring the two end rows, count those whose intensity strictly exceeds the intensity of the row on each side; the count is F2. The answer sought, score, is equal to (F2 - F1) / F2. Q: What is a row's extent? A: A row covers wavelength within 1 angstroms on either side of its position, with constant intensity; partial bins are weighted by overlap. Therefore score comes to 0.0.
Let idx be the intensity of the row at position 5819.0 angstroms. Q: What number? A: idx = 20.5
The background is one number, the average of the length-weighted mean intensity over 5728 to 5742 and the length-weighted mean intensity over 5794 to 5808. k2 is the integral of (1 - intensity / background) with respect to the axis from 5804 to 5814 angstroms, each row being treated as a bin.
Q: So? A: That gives -0.2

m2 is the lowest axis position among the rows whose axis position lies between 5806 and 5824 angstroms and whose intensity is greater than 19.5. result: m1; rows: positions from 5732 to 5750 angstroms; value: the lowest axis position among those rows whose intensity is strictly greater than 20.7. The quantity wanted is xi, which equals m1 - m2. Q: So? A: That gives -70 angstroms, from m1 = 5739.0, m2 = 5809.0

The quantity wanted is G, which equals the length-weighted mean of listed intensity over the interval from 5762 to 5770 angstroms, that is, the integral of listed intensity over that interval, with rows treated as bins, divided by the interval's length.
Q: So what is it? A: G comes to 19.6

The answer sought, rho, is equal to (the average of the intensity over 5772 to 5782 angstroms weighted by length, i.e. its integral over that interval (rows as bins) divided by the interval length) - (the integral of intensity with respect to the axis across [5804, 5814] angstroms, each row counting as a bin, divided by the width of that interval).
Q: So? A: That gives 1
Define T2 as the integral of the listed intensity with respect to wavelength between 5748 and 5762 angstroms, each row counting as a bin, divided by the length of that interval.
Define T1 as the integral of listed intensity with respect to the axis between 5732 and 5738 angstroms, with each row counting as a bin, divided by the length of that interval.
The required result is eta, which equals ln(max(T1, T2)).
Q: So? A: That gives 3.07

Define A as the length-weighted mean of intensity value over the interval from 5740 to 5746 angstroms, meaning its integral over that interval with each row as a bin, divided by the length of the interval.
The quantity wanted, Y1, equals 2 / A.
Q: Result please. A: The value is 0.0875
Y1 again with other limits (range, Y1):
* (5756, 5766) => 0.0962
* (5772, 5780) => 0.0967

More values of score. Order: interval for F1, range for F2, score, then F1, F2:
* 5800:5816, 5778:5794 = 0.0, 2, 2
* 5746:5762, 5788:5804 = 0.3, 2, 3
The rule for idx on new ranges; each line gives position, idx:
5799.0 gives 19.5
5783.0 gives 18.4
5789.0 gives 18.8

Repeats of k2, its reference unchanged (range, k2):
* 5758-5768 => -0.3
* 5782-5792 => -0.7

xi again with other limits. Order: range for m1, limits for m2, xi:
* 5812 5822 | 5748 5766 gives 68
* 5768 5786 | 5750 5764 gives 18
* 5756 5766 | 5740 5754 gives 16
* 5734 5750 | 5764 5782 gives -26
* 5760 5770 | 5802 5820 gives -44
